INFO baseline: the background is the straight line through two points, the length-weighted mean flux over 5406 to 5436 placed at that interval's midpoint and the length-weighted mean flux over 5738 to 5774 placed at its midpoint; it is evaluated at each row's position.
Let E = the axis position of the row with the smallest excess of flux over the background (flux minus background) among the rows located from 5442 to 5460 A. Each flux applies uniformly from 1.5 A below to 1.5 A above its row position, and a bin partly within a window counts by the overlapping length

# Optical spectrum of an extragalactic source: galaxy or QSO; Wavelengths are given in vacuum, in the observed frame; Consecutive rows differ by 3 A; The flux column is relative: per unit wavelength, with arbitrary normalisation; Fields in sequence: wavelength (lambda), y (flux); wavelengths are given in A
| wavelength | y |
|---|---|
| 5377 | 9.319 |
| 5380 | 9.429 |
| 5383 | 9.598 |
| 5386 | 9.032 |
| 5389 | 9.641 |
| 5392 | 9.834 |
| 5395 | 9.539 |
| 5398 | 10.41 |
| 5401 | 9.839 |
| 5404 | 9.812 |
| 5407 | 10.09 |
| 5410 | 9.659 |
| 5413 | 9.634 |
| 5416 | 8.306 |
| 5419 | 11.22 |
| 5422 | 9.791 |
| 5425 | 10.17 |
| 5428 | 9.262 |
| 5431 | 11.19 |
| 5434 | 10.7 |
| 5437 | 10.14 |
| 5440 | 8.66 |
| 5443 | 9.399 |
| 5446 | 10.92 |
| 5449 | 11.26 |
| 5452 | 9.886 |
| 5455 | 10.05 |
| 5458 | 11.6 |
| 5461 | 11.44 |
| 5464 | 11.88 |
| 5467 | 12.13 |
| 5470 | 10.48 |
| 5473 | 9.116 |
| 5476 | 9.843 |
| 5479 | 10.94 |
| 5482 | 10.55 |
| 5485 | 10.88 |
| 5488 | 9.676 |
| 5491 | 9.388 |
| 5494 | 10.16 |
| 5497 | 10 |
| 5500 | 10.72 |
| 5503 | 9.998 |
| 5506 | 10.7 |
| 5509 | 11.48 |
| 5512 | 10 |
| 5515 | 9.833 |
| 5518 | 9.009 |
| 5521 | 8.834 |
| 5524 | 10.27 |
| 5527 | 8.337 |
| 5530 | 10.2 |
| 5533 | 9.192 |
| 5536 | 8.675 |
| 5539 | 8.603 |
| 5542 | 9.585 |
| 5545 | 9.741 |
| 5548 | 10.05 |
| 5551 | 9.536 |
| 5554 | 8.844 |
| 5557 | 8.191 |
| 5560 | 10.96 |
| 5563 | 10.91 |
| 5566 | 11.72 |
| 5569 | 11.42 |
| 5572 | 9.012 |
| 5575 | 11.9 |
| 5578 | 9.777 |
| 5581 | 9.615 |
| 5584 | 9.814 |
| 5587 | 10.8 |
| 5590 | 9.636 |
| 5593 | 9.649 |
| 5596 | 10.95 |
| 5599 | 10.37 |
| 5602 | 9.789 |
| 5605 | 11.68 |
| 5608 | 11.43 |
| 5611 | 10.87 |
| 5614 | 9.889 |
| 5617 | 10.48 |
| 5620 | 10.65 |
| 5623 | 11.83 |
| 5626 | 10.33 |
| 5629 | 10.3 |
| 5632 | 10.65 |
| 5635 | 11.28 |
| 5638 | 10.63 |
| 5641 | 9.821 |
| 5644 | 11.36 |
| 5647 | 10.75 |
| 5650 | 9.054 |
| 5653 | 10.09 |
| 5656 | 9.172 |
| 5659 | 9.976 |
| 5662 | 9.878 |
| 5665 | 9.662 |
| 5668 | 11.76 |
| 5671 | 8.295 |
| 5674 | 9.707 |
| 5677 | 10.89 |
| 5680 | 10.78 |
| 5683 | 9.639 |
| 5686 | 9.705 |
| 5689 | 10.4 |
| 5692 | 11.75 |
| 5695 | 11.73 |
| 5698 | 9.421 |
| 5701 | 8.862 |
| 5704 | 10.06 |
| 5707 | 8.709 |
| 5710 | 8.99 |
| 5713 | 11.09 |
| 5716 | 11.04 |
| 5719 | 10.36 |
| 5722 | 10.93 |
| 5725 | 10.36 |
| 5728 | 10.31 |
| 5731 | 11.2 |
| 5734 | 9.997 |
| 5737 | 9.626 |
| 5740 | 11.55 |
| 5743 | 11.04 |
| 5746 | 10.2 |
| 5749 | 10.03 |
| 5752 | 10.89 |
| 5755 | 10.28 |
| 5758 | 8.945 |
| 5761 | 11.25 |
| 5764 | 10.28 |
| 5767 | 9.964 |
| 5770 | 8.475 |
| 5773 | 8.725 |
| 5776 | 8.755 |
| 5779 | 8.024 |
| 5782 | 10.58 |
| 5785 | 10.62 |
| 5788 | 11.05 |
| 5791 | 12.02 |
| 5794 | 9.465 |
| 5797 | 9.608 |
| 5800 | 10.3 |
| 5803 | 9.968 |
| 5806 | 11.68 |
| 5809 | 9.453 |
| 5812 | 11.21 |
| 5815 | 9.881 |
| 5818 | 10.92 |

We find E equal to 5443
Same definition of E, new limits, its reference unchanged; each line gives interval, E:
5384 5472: 5416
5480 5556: 5527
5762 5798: 5779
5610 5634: 5614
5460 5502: 5473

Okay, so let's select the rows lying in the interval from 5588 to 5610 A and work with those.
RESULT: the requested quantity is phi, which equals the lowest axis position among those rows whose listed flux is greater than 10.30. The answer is 5596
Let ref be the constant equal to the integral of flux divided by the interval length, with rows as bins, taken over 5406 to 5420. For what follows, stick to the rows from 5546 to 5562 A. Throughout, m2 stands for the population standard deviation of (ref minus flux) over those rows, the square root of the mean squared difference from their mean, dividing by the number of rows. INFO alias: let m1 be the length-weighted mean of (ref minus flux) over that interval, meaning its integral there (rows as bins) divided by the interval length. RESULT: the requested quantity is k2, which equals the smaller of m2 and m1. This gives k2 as 0.2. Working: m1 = 0.2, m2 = 1.0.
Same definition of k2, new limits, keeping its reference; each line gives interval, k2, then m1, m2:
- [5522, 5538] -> 0.4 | 0.4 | 0.8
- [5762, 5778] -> 0.5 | 0.5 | 0.7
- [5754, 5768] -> -0.4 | -0.4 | 0.7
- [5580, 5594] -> -0.2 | -0.2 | 0.5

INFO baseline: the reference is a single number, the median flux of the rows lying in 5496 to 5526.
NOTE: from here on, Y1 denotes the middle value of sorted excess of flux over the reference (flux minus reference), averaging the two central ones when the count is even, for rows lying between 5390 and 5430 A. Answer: -0.19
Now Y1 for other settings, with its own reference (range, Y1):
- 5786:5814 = 0.30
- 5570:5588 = -0.20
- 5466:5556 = -0.08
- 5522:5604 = -0.22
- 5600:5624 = 0.76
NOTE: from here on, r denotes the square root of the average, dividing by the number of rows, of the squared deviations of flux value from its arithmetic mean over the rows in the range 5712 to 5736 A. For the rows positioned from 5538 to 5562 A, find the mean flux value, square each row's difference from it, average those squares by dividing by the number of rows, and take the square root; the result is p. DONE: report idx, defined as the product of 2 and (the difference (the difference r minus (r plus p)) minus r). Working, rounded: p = 0.8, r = 0.42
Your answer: -2.5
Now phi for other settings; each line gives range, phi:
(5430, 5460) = 5431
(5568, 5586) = 5569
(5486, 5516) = 5500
